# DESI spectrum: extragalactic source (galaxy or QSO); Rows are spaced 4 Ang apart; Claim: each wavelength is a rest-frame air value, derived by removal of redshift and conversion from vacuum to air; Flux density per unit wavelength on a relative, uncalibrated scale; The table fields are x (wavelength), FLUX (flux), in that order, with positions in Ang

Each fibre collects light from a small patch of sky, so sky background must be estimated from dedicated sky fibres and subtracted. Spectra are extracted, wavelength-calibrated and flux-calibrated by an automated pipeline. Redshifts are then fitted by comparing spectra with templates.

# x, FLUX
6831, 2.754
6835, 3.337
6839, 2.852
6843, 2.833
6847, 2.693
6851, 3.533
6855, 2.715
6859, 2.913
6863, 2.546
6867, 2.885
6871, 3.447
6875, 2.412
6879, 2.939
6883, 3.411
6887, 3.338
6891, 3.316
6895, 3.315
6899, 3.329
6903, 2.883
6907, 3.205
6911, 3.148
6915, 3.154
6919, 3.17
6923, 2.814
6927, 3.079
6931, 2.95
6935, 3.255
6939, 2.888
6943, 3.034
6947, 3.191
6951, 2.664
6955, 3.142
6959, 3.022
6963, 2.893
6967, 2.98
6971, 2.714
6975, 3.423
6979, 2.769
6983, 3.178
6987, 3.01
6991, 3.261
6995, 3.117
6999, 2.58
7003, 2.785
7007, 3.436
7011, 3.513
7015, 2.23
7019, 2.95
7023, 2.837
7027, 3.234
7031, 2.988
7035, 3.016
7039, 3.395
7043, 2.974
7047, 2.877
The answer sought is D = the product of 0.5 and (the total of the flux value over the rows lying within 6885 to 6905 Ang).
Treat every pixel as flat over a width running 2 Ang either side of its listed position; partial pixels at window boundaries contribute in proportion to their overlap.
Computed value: 8.09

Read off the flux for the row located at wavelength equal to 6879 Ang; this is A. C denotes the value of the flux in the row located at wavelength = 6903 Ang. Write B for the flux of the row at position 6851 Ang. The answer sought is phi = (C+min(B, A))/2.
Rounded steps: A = 2.939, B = 3.533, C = 2.883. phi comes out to 2.91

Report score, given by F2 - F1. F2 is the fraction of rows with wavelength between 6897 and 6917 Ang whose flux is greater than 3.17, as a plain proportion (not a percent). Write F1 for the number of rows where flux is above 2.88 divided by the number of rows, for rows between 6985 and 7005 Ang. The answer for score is -0.2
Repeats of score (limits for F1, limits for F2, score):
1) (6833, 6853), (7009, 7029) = 0.0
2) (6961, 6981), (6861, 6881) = -0.4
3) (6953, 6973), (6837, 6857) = -0.6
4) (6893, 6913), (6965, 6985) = -0.6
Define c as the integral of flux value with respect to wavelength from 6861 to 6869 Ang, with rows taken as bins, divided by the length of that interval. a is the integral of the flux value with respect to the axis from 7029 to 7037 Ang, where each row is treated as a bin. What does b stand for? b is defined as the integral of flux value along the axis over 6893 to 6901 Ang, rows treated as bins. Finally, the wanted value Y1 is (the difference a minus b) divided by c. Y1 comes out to -0.9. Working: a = 24.0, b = 27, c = 2.72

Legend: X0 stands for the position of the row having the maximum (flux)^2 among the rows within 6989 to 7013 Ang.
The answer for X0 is 7011 Ang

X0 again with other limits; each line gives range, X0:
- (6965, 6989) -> 6975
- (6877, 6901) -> 6883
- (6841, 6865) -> 6851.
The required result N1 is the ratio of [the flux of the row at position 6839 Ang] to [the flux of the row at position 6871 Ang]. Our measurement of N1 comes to 0.83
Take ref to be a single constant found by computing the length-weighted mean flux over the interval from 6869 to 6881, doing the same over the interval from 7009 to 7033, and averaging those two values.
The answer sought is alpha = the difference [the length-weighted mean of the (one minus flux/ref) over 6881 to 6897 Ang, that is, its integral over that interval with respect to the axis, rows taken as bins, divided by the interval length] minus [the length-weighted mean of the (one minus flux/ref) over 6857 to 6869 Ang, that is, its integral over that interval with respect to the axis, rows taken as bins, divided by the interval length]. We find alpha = -0.19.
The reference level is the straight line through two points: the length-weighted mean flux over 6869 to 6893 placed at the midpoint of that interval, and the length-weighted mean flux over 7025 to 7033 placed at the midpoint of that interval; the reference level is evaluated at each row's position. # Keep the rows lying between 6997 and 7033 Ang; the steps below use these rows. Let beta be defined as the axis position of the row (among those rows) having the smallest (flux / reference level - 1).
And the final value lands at 7015 Ang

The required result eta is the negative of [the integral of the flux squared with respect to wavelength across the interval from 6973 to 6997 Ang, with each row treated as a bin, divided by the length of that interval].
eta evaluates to -9.8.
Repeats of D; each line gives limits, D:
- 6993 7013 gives 7.72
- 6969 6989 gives 7.55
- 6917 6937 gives 7.63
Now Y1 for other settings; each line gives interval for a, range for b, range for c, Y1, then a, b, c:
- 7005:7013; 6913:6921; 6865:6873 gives 0.8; 27.8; 25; 3.17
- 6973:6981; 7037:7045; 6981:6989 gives -0.2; 24.8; 25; 3.09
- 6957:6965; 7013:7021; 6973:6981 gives 0.9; 23.7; 21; 3.10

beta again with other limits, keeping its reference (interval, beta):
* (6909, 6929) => 6923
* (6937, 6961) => 6951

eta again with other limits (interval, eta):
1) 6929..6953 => -9.0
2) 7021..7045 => -9.5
